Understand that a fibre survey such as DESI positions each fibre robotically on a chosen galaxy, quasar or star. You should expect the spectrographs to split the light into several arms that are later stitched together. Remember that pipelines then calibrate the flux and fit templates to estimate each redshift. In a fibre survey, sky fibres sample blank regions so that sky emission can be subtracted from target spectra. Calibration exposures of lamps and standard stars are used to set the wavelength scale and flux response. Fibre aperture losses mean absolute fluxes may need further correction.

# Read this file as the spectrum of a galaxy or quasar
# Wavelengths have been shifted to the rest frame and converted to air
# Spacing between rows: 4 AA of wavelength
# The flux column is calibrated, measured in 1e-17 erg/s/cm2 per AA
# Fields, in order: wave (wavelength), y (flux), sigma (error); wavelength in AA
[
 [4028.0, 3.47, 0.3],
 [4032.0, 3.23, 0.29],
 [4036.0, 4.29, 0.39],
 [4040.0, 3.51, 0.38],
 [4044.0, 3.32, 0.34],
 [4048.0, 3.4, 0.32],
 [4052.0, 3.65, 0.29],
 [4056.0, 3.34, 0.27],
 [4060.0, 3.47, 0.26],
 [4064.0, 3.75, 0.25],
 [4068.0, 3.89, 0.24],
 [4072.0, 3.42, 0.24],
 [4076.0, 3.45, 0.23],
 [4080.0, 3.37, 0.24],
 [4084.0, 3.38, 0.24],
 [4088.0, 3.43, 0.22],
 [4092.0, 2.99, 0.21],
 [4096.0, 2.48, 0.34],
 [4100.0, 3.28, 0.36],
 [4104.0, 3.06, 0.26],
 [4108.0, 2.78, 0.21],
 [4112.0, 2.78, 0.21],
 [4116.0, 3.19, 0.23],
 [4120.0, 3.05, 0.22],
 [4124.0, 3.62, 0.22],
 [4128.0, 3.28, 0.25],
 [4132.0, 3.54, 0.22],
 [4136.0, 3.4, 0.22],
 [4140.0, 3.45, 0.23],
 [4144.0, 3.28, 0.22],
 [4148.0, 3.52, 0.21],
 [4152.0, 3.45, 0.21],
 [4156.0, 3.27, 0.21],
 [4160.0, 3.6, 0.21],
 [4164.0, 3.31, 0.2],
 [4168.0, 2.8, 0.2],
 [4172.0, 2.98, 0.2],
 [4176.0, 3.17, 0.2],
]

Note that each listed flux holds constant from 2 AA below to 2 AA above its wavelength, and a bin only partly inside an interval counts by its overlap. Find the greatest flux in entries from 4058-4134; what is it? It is 3.89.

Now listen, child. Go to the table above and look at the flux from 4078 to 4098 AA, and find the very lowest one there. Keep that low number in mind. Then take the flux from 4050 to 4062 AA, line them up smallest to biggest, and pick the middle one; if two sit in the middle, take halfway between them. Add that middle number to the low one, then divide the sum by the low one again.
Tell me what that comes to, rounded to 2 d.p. 2.40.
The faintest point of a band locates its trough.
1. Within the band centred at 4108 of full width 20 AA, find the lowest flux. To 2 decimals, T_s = 2.78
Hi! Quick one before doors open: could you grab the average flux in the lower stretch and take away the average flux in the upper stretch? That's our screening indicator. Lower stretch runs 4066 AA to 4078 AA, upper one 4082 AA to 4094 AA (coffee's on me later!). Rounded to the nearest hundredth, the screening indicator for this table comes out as 0.32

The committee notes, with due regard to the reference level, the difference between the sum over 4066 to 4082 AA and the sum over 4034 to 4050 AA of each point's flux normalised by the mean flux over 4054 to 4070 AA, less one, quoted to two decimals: -0.11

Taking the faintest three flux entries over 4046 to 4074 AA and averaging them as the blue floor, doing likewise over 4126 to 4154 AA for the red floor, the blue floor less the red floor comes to 0.1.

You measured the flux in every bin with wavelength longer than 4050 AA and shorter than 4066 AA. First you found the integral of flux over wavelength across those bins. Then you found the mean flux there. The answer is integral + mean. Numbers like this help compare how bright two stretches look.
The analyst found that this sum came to 60.4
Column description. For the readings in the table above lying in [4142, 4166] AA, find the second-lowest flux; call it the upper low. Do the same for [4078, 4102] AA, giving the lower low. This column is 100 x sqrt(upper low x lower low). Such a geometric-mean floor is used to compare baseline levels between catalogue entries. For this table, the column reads 313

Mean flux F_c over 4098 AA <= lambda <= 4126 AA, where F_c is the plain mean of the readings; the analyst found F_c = 3.11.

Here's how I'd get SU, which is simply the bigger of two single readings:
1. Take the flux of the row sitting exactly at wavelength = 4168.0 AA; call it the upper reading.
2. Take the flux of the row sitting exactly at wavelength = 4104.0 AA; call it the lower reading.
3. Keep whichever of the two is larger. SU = 3.06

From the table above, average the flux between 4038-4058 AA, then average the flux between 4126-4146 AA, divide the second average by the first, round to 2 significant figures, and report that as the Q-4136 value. 0.98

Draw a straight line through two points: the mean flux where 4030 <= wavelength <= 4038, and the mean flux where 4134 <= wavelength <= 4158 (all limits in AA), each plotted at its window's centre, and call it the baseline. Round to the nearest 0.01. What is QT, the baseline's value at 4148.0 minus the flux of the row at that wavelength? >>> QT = -0.13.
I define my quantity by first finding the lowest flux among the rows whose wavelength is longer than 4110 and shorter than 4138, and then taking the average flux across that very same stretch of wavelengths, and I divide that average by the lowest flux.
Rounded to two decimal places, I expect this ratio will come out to 1.17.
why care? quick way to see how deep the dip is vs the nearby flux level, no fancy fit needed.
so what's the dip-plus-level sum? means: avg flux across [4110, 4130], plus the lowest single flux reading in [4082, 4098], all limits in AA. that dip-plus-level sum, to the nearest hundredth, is 5.66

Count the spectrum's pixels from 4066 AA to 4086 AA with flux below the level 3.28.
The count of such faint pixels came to 0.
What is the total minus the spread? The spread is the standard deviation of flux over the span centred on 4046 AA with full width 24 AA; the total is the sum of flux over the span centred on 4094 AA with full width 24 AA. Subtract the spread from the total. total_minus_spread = 18.3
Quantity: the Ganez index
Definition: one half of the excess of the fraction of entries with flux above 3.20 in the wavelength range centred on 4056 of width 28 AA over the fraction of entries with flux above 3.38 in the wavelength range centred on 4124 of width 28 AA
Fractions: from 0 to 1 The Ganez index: 0.29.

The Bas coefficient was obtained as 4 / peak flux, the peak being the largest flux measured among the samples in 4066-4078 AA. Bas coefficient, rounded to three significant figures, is 1.03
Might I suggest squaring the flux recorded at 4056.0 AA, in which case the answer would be 11.2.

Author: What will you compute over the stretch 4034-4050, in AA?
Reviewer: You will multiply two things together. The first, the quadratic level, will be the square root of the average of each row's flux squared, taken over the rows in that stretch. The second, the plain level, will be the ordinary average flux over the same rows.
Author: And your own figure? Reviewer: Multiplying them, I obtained 13.3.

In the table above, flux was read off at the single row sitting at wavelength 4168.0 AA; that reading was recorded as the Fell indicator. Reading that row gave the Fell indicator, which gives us 2.8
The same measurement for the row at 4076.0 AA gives 3.45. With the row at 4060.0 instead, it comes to 3.47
